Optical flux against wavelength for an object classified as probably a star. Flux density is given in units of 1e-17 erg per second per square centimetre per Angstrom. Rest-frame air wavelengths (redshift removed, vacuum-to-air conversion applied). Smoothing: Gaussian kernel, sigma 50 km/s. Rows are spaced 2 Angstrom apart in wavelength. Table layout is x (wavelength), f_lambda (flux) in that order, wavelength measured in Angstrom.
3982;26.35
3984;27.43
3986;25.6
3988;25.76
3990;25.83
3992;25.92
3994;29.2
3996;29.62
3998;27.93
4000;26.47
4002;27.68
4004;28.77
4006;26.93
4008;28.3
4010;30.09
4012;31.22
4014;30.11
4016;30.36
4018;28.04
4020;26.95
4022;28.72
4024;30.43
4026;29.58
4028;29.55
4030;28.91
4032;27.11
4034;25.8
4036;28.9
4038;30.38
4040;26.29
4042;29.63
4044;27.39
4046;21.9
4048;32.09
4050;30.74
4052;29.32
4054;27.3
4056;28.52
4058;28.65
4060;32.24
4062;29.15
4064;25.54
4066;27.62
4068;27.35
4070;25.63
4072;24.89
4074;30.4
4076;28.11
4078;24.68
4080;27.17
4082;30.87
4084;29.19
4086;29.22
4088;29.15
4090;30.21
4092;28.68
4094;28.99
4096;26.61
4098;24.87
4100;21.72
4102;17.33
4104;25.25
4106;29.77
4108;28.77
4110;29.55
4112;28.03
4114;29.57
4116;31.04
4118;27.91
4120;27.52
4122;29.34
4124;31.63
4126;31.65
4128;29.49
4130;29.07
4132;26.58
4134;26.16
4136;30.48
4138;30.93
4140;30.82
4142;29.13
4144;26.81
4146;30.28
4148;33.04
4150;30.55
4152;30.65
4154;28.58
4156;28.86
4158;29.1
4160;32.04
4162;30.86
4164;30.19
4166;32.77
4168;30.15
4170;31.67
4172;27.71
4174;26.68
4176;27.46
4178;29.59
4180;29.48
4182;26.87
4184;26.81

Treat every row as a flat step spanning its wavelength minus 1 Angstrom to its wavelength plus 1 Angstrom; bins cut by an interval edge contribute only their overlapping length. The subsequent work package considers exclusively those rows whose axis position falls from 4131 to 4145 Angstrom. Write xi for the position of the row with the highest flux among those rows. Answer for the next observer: 4138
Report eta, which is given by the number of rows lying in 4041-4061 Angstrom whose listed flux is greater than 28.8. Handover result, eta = 5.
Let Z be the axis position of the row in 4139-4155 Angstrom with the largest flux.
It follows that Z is 4148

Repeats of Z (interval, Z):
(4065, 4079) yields 4074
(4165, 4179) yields 4166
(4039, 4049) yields 4048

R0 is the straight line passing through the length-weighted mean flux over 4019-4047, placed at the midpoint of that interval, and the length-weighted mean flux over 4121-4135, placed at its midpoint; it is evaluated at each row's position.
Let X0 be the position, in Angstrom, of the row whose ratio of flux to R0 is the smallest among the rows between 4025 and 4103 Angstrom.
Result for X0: 4102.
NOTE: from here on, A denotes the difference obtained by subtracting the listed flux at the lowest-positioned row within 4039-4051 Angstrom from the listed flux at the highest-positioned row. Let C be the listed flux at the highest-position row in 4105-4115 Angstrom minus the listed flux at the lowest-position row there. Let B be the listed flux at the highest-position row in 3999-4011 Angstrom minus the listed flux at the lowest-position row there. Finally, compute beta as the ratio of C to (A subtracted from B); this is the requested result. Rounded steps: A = 4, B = 4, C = -0.2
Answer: 0.24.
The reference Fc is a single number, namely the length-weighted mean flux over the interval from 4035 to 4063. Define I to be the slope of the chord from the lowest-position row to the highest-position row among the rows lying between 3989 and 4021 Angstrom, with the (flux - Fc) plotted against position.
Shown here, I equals 0.04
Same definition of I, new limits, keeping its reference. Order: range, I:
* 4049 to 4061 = 0.15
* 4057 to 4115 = 0.02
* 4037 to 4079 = -0.14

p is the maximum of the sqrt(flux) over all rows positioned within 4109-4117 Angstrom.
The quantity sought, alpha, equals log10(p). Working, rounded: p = 5.57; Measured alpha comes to 0.746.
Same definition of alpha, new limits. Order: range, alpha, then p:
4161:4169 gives 0.758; 5.72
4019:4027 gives 0.742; 5.52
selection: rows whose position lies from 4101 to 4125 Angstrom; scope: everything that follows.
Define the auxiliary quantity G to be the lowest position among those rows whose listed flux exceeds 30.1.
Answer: 4116 Angstrom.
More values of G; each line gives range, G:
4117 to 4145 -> 4124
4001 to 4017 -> 4012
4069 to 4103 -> 4074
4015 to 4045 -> 4016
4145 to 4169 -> 4146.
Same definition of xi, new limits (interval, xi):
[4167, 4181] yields 4170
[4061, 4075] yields 4074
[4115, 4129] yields 4126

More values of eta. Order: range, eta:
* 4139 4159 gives 8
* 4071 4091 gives 6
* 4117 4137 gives 6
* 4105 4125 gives 6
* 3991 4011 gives 3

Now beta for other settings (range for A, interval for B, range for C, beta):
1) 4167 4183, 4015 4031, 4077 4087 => 2.48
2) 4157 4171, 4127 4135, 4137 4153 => 0.05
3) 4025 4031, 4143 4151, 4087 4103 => -2.68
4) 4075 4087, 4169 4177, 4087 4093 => 0.09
